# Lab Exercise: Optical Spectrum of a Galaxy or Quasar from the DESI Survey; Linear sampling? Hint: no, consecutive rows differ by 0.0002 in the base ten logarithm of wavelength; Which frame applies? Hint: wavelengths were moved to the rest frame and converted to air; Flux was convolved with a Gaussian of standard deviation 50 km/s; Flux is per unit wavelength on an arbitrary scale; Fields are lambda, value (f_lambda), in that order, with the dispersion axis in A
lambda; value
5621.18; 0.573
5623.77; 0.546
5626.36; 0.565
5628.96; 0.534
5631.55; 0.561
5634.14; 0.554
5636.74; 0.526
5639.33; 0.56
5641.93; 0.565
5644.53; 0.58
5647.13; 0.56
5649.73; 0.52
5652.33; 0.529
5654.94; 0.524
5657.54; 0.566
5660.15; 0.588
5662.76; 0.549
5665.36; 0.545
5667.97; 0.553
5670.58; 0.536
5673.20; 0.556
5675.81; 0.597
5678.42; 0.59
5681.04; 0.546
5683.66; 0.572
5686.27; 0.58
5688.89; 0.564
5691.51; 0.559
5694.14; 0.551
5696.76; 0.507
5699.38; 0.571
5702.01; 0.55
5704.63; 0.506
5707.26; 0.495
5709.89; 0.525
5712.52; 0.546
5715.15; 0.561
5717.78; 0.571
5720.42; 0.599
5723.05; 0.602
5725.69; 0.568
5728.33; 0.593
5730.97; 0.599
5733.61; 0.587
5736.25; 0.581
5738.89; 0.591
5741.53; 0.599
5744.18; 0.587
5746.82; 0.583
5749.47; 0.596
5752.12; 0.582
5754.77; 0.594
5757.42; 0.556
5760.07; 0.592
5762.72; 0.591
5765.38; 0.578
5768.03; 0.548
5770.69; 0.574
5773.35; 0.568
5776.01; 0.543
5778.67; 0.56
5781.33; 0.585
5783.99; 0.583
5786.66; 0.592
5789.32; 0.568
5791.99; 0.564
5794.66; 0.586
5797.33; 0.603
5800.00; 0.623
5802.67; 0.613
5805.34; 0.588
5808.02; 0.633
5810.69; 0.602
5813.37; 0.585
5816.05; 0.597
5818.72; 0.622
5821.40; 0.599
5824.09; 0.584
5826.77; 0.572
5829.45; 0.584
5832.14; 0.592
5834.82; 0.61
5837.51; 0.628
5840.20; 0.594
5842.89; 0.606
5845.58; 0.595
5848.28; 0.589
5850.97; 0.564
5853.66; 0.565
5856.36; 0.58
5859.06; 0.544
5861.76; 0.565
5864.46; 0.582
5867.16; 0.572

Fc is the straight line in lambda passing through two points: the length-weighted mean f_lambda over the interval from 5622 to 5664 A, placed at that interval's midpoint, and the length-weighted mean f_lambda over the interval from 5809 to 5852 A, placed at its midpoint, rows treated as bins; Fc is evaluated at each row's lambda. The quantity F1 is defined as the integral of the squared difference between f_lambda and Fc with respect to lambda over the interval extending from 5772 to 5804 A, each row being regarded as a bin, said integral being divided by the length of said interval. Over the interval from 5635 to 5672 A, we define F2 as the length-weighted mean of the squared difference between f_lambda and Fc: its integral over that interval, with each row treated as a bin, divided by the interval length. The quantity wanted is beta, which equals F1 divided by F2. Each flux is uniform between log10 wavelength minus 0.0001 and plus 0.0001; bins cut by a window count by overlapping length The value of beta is 1.0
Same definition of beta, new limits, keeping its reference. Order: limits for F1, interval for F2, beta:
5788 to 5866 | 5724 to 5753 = 2.1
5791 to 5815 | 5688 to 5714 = 0.3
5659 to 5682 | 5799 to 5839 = 1.1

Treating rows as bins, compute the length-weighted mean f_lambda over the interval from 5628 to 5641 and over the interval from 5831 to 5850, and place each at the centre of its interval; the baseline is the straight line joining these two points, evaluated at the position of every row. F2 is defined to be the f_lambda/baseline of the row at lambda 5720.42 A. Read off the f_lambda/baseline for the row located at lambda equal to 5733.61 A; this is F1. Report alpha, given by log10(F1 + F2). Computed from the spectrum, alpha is 0.317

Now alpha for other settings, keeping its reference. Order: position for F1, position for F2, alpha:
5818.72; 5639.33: 0.315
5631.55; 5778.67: 0.297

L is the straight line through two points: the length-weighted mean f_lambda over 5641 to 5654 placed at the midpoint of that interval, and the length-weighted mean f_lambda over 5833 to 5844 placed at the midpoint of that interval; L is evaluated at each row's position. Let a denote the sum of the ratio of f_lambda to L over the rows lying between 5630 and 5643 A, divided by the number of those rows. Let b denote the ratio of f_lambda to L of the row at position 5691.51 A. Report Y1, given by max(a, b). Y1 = 1.013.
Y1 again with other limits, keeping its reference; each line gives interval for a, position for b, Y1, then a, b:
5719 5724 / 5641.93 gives 1.049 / 1.05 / 1.03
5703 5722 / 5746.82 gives 1.004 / 0.95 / 1.00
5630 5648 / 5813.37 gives 1.020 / 1.02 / 0.97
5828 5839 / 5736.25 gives 1.007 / 0.99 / 1.01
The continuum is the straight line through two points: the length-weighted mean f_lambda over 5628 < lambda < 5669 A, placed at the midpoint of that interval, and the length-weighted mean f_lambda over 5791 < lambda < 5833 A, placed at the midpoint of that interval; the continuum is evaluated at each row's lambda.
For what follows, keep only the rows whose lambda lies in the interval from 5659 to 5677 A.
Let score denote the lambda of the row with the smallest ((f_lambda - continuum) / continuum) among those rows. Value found 5670.58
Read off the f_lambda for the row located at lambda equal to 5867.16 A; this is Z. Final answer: 0.572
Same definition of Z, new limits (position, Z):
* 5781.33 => 0.585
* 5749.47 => 0.596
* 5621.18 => 0.573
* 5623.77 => 0.546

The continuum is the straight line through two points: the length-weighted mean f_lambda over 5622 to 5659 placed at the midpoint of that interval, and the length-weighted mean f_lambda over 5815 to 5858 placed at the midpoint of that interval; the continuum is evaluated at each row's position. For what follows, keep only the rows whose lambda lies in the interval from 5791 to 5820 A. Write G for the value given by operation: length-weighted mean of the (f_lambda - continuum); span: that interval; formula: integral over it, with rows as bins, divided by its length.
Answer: 0.016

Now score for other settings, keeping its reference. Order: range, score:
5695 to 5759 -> 5707.26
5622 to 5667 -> 5649.73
